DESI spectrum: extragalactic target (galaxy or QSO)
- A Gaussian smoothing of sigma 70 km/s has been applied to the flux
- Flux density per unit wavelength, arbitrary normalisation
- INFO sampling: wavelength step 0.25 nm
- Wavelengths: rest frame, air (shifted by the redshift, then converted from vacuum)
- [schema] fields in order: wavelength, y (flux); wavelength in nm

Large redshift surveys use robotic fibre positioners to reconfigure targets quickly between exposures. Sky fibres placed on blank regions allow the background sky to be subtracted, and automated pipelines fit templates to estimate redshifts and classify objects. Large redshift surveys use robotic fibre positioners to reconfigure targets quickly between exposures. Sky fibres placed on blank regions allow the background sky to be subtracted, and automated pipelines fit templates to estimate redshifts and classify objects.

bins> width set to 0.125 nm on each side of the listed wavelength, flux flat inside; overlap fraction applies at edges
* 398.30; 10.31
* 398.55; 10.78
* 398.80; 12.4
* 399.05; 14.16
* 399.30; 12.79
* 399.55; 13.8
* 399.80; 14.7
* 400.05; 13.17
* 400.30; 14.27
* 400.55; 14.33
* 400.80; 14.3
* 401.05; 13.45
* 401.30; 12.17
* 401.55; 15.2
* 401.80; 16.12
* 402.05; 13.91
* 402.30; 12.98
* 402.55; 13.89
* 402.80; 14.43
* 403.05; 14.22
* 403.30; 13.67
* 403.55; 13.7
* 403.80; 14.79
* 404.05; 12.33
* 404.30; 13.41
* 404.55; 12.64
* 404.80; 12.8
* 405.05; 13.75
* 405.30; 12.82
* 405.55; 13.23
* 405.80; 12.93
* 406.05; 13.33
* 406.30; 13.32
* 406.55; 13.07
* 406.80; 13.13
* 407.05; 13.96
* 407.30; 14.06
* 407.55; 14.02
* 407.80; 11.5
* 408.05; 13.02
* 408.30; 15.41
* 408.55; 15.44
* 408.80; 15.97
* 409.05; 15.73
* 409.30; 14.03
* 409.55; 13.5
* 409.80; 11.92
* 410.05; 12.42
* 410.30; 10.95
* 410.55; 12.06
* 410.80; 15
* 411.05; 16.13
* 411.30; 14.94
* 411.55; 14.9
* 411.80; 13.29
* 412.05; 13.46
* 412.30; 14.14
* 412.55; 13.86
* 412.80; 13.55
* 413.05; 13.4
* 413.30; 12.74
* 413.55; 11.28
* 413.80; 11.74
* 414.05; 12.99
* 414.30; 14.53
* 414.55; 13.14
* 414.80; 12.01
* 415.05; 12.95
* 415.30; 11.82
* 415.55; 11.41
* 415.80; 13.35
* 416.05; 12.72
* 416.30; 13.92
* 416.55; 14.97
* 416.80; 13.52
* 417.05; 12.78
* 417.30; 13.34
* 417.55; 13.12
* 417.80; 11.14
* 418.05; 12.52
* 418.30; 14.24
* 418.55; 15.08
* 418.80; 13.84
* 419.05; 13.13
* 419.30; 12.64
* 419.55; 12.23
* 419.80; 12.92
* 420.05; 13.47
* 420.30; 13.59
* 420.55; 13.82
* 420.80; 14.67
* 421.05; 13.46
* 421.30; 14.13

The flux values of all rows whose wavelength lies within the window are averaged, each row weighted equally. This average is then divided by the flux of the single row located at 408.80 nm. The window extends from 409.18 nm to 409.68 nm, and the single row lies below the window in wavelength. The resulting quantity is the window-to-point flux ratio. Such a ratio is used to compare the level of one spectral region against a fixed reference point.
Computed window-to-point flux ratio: 0.86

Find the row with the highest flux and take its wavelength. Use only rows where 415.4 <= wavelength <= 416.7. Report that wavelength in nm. 416.55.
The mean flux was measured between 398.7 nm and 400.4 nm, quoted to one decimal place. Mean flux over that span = 13.6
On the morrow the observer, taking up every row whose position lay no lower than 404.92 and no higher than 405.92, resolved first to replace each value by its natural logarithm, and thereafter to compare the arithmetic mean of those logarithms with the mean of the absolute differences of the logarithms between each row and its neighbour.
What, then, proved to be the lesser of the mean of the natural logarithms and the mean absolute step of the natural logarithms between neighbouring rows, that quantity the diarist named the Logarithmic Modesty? 0.041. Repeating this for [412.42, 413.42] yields 0.028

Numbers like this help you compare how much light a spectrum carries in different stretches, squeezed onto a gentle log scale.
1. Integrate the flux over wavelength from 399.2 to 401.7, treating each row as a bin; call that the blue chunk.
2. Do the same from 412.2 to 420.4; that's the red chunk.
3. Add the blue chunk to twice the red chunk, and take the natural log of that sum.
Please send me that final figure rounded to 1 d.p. 5.5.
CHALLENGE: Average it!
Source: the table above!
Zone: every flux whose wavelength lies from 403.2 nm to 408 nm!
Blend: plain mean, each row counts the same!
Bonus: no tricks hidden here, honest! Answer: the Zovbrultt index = 13.3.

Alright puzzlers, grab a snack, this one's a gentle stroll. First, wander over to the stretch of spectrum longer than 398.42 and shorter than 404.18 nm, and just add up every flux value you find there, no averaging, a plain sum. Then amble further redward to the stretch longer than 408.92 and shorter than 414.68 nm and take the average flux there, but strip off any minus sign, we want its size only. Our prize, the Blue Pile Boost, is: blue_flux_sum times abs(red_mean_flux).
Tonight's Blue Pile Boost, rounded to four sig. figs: 4249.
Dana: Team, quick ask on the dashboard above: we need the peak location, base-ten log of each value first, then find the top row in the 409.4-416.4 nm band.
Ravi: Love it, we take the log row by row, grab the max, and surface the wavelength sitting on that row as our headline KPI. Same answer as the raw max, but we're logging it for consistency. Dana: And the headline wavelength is 411.05 nm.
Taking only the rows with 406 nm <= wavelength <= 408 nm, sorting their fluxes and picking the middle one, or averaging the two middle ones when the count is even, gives 13.3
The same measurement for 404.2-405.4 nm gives 12.8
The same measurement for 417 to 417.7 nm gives 13.1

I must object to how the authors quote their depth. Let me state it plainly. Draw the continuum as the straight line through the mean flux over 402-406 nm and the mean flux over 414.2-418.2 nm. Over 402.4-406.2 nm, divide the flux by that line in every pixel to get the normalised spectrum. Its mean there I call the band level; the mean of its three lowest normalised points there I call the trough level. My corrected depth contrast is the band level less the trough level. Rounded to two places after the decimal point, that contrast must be 0.06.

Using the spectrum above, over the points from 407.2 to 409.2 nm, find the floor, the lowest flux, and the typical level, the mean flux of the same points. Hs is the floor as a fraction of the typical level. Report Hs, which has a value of 0.799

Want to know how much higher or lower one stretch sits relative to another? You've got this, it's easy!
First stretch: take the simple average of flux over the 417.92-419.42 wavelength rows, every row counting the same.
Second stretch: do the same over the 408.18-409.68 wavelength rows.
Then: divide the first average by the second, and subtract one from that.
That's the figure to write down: -0.10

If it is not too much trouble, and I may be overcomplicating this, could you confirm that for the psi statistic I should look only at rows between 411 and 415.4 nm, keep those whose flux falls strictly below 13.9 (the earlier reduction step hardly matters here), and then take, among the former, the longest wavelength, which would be 415.30 nm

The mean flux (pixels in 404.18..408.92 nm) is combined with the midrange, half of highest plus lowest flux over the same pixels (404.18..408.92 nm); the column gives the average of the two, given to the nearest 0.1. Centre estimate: 13.7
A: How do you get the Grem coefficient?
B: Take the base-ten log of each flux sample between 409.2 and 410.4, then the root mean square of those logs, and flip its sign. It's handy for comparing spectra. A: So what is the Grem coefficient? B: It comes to -1.098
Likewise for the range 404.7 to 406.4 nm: -1.119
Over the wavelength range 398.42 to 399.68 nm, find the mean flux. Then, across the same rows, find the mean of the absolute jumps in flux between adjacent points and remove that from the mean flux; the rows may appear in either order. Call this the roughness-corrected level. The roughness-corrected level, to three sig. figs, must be 11.3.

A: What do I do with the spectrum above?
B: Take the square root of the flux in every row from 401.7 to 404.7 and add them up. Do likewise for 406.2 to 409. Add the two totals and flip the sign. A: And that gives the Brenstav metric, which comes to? -86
